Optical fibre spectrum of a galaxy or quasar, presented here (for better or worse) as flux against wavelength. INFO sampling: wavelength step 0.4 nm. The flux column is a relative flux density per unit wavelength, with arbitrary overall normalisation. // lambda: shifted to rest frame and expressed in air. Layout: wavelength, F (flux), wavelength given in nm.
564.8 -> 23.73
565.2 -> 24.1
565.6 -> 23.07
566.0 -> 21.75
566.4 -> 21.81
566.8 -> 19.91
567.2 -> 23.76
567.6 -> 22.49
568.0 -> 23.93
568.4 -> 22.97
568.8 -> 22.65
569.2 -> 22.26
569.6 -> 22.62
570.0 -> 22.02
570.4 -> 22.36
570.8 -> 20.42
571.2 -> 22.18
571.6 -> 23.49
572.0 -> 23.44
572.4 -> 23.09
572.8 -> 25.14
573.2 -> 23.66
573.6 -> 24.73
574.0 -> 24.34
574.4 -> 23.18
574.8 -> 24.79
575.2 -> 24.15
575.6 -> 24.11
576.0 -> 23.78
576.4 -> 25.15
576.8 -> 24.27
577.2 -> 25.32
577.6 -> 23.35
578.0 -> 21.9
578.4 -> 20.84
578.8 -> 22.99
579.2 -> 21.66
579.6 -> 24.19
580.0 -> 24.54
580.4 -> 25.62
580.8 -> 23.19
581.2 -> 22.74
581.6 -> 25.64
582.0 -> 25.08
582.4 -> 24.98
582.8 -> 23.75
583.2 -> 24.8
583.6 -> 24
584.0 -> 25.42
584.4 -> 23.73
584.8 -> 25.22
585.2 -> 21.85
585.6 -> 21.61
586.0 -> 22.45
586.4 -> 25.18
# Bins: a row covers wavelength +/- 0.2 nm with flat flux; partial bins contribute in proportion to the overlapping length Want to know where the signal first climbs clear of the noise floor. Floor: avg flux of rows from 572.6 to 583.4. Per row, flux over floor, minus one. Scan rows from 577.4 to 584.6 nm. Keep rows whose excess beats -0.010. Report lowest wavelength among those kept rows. 579.6 nm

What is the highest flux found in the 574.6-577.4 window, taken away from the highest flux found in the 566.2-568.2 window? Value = -1.4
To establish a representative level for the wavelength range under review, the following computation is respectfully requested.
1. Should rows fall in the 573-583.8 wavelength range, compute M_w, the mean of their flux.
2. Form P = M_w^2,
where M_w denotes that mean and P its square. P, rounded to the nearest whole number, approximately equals 574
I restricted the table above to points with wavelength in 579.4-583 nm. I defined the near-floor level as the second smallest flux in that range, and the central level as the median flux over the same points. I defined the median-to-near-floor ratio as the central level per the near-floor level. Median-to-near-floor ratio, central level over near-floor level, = 1.06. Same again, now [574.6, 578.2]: 1.03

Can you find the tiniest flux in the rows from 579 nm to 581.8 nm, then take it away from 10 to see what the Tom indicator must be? -11.7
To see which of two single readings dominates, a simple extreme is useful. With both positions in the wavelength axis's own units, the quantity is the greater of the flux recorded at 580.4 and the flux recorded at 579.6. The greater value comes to 25.6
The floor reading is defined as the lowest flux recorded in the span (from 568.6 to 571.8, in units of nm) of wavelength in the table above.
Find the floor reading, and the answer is 20.42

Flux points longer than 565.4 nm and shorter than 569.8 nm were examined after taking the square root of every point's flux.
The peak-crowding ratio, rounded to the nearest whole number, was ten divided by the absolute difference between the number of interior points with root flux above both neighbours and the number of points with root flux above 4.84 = 10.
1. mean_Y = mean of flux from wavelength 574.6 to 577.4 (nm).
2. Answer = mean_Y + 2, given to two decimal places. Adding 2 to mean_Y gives 26.51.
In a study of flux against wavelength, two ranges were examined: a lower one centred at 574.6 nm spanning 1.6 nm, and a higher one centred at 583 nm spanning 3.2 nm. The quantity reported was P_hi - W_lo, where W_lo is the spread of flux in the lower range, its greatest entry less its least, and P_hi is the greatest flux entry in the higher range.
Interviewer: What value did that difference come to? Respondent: 24.0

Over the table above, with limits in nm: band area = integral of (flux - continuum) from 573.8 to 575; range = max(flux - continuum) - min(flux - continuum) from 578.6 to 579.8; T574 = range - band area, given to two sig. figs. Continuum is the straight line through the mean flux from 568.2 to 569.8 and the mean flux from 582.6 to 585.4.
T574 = 1.4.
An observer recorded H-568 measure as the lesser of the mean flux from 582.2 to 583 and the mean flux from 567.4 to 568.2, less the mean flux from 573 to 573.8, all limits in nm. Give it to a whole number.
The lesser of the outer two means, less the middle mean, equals -1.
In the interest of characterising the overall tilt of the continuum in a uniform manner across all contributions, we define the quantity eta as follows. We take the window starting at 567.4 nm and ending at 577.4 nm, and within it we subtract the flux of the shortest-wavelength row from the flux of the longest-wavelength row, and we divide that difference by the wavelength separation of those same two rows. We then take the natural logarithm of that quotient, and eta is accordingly -1.22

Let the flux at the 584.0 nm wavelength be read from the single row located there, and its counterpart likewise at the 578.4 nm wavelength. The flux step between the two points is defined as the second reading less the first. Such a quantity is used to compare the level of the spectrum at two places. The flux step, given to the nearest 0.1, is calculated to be -4.6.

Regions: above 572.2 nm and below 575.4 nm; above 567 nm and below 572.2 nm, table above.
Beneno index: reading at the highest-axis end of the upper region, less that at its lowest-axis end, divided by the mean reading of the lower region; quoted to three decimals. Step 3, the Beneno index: 0.047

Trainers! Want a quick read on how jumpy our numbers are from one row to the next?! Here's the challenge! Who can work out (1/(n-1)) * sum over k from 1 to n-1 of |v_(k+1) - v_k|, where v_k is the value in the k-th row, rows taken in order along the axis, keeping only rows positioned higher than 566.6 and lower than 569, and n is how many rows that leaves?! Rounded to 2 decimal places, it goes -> 1.57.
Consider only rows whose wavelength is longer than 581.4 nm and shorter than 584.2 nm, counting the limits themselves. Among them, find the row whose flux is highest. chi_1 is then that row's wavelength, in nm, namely 581.6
